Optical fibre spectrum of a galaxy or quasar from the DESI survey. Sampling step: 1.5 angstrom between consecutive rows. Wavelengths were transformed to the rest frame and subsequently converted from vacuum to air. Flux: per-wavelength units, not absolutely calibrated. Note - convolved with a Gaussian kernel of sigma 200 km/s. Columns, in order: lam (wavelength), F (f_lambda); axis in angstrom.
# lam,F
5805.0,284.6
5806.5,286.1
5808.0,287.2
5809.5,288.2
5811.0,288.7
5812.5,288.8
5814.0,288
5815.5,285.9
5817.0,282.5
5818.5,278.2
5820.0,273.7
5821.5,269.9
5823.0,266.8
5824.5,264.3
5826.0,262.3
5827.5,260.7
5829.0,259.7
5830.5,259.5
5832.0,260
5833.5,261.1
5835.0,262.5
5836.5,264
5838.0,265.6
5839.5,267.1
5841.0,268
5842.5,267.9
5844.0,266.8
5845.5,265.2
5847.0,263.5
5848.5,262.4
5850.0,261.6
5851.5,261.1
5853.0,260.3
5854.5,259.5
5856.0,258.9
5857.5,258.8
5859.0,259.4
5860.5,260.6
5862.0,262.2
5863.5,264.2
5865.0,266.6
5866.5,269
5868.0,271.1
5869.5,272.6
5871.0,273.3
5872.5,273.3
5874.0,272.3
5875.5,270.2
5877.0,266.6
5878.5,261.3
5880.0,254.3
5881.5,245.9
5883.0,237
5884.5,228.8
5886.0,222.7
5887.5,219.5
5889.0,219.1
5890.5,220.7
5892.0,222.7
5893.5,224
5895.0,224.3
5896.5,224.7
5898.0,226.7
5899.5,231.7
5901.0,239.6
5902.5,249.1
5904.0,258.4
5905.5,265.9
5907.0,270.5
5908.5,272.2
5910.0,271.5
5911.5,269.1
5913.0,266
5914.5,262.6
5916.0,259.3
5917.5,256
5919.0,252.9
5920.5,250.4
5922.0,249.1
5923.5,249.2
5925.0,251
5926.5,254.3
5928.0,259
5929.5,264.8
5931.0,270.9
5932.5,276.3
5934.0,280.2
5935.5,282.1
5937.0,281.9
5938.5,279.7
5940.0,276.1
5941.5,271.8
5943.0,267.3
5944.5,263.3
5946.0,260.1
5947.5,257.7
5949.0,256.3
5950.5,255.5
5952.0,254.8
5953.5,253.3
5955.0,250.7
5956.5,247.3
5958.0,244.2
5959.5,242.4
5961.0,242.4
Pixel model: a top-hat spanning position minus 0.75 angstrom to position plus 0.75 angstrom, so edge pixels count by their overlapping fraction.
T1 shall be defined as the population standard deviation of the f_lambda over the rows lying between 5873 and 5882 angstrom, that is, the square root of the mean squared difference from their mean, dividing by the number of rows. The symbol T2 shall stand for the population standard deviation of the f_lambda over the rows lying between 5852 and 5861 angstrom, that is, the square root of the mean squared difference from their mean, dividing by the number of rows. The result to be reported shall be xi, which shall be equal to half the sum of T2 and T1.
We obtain 5.0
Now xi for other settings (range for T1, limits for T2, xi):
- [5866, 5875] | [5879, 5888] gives 7.0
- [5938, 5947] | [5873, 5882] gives 8.1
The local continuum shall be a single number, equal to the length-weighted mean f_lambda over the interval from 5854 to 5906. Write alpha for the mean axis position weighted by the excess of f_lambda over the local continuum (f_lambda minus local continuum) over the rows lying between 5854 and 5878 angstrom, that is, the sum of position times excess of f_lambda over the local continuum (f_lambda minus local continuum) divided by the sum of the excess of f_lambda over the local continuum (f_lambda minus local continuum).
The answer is 5867.7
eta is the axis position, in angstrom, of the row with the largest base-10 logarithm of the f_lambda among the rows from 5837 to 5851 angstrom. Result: 5841.0 angstrom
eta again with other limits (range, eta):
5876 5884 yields 5877.0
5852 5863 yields 5862.0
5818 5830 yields 5818.5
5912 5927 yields 5913.0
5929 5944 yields 5935.5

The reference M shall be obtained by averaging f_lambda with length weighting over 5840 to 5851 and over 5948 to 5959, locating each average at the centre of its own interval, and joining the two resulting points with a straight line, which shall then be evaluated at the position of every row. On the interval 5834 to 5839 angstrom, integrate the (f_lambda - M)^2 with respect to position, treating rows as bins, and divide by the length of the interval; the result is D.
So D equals 7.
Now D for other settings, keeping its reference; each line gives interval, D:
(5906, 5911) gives 193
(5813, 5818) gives 281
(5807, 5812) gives 343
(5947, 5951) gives 19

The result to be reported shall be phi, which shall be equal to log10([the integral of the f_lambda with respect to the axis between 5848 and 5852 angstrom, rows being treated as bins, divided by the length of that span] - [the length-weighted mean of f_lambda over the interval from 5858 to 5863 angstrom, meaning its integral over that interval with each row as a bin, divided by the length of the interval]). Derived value -0.1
